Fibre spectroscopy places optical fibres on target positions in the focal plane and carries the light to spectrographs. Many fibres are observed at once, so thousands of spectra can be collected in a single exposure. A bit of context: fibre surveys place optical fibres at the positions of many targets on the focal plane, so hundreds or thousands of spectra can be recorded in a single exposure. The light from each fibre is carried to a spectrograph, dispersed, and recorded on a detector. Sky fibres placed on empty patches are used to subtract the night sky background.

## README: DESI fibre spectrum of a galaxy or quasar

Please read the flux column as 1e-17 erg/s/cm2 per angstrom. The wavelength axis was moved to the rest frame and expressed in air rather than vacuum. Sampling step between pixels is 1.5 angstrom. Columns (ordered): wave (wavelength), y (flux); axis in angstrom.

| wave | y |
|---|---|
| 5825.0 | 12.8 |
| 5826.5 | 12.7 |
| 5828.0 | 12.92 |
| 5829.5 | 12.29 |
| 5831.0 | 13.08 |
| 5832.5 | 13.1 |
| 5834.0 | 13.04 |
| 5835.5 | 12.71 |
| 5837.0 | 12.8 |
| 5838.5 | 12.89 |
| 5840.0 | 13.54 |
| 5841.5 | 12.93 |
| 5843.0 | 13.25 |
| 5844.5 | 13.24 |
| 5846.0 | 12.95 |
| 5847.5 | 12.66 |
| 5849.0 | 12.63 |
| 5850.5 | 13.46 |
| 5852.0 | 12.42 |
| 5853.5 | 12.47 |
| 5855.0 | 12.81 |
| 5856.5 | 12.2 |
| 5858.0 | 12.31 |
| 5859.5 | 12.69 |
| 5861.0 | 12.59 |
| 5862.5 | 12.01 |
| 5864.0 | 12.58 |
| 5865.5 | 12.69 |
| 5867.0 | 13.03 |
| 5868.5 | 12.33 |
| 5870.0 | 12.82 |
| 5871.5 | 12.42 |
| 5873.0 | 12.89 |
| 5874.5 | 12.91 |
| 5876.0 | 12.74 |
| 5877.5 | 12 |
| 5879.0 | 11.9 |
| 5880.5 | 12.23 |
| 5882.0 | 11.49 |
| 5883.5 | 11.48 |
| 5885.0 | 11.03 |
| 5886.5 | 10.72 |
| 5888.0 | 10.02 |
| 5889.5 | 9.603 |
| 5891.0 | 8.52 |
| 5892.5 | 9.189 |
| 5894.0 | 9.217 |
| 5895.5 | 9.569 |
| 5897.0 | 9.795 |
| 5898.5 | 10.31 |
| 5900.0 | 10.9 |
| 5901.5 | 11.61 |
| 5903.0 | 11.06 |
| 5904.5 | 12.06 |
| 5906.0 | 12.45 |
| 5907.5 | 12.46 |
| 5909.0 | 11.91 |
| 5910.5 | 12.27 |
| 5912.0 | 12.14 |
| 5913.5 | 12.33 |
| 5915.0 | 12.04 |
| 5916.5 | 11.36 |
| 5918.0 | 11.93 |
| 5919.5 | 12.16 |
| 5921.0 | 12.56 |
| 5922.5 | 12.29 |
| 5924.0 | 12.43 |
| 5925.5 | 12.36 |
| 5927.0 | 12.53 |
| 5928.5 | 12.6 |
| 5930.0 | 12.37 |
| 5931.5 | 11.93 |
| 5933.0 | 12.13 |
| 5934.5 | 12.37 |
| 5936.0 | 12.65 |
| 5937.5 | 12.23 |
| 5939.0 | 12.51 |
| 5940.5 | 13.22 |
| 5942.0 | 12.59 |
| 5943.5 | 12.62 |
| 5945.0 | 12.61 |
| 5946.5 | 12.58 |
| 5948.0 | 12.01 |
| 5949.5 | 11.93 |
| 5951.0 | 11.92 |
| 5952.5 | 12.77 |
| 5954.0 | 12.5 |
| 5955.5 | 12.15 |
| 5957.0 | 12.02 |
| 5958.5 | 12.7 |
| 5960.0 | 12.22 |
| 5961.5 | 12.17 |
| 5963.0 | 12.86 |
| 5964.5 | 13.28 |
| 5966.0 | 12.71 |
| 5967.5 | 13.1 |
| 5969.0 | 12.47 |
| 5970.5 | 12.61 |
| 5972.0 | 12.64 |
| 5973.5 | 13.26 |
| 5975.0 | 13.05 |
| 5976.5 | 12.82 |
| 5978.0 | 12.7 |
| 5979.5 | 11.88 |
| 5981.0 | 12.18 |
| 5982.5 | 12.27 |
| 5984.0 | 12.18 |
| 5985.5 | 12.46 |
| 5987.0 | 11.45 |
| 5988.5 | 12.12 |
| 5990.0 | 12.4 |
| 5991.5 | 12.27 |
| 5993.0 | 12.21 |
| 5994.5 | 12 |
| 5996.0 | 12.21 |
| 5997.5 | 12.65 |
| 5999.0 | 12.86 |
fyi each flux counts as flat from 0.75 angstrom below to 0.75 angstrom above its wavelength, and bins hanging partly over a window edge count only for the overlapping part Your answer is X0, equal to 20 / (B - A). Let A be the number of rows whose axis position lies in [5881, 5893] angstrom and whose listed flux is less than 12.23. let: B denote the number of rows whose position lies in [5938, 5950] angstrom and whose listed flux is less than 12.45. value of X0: -3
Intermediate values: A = 8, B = 2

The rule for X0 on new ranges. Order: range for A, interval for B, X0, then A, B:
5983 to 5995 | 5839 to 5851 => -4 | 5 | 0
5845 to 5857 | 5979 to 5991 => 3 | 1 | 7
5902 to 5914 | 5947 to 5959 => 20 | 4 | 5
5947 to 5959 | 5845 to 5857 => -7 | 5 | 2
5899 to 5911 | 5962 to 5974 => -4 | 5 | 0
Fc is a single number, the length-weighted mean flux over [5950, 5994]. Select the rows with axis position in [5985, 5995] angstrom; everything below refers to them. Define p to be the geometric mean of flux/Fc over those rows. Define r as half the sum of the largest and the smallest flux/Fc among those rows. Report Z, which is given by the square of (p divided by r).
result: 1.03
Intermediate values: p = 0.97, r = 0.96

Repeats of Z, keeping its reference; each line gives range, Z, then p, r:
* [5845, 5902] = 1.12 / 0.93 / 0.88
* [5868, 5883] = 1.03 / 0.99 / 0.98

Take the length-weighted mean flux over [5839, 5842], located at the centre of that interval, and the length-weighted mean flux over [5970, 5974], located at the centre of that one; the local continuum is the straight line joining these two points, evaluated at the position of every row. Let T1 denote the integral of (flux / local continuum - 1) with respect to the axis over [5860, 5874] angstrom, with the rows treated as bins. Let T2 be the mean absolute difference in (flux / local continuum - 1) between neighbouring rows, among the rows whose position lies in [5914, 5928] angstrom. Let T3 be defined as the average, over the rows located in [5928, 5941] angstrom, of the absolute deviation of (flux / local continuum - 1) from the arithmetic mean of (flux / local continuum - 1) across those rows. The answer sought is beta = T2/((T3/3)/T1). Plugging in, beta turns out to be -2.0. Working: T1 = -0.58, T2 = 0.0244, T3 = 0.021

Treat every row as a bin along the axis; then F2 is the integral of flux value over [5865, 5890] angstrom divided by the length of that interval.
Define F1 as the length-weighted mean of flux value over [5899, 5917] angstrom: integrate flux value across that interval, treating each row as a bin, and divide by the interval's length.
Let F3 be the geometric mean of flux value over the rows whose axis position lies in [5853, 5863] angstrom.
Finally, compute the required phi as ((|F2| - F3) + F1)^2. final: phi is 129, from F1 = 11.9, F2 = 11.9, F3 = 12.4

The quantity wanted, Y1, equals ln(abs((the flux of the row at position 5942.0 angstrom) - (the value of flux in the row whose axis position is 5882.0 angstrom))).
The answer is 0.1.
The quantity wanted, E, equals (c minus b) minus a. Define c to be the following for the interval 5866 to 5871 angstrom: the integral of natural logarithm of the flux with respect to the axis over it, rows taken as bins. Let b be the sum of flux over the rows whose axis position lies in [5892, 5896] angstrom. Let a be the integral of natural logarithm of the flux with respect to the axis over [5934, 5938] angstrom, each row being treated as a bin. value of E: -25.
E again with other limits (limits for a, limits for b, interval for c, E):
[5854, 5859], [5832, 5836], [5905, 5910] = -39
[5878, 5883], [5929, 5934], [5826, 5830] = -39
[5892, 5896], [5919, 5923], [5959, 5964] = -33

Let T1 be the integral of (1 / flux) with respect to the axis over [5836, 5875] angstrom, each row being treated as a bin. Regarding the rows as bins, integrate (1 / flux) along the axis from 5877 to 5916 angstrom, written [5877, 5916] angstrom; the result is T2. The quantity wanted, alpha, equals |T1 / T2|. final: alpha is 0.86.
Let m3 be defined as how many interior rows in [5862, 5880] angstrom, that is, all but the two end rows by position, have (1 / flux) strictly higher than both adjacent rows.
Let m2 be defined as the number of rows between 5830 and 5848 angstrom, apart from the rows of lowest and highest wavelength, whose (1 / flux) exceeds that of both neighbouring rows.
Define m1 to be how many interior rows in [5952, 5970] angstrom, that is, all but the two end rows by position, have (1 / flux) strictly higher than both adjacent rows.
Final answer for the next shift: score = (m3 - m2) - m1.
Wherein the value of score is -3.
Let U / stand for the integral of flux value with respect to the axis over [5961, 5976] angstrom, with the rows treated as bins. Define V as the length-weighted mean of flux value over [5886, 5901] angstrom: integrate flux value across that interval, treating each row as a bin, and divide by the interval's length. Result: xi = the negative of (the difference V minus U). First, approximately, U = 192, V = 9.8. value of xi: 183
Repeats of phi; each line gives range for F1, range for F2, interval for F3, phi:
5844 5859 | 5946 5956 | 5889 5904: 226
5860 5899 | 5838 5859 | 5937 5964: 140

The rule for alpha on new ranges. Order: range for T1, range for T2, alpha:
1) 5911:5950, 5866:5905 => 0.90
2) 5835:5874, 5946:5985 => 0.98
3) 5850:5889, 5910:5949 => 1.01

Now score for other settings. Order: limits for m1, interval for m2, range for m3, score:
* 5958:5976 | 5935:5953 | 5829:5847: -4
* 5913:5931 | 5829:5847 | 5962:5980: -3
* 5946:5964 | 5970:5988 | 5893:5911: -3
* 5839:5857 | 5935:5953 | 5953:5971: -2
